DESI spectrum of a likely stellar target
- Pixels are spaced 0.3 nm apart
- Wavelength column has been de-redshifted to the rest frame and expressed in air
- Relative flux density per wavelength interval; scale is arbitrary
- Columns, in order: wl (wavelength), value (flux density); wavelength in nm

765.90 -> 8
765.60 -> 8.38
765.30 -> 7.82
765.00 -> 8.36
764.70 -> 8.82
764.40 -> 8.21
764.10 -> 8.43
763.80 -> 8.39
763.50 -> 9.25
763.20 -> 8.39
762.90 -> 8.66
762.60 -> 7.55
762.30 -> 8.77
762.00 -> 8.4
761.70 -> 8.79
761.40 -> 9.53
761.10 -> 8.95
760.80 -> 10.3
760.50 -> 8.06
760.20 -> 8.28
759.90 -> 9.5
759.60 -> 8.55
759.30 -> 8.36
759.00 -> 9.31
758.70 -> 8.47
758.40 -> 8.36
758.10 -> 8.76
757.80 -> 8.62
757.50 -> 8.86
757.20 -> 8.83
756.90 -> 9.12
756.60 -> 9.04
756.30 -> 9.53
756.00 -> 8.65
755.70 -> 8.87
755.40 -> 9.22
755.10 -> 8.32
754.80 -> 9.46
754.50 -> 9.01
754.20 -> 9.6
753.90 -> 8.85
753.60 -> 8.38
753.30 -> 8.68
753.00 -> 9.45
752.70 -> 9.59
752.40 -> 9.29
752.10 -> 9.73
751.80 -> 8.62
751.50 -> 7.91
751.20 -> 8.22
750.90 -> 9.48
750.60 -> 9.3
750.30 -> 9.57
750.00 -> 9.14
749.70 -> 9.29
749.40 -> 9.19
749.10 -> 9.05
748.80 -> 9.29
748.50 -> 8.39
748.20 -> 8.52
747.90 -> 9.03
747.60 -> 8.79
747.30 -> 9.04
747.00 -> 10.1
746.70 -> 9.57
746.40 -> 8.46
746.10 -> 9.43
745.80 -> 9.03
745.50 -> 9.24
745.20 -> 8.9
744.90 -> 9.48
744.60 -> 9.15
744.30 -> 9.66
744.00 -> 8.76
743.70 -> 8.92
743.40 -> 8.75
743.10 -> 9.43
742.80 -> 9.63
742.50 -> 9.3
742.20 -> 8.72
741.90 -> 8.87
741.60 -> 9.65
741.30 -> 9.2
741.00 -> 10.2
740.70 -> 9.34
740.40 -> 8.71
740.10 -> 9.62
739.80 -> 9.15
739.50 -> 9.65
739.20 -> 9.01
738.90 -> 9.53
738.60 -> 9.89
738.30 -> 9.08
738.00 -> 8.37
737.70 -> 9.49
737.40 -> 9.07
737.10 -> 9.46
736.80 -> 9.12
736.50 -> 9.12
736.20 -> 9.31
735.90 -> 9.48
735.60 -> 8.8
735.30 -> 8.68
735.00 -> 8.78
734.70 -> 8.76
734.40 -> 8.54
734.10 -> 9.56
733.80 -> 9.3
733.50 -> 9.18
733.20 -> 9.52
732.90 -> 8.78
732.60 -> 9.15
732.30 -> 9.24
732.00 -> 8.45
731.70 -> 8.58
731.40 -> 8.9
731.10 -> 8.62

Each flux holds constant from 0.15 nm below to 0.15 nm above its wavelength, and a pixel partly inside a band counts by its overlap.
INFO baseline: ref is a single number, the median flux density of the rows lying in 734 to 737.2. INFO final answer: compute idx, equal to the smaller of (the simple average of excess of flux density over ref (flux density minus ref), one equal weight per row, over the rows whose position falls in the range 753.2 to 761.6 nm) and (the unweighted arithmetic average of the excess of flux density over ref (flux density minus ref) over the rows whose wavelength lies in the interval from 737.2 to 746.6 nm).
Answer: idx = -0.21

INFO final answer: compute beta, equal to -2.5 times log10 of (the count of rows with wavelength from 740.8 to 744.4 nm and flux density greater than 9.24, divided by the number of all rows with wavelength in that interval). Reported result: 0.75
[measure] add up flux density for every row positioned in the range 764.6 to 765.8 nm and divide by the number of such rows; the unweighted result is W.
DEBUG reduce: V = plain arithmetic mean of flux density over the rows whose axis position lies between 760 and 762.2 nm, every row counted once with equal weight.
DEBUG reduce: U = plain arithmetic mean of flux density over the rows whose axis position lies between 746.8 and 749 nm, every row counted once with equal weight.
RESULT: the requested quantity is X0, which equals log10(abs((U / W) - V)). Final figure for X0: 0.893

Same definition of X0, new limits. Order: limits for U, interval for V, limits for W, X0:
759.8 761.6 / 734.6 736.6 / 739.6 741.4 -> 0.904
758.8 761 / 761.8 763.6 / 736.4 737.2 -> 0.877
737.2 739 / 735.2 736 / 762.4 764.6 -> 0.897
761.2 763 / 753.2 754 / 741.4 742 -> 0.887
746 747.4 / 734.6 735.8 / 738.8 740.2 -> 0.890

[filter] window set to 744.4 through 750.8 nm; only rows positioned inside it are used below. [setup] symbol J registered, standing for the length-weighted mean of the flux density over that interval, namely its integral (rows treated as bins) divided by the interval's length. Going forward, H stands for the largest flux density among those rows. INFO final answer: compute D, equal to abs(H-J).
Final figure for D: 1.0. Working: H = 10.1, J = 9.15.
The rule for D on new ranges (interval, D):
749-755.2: 0.7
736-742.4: 0.9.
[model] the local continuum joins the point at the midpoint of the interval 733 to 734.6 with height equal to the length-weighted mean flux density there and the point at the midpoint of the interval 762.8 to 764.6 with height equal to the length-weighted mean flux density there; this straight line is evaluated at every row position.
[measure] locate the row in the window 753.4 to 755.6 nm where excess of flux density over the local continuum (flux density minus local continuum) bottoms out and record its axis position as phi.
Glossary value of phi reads 755.10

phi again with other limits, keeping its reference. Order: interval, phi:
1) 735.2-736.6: 735.30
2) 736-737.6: 737.40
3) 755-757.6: 755.10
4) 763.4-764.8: 764.40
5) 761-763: 762.60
